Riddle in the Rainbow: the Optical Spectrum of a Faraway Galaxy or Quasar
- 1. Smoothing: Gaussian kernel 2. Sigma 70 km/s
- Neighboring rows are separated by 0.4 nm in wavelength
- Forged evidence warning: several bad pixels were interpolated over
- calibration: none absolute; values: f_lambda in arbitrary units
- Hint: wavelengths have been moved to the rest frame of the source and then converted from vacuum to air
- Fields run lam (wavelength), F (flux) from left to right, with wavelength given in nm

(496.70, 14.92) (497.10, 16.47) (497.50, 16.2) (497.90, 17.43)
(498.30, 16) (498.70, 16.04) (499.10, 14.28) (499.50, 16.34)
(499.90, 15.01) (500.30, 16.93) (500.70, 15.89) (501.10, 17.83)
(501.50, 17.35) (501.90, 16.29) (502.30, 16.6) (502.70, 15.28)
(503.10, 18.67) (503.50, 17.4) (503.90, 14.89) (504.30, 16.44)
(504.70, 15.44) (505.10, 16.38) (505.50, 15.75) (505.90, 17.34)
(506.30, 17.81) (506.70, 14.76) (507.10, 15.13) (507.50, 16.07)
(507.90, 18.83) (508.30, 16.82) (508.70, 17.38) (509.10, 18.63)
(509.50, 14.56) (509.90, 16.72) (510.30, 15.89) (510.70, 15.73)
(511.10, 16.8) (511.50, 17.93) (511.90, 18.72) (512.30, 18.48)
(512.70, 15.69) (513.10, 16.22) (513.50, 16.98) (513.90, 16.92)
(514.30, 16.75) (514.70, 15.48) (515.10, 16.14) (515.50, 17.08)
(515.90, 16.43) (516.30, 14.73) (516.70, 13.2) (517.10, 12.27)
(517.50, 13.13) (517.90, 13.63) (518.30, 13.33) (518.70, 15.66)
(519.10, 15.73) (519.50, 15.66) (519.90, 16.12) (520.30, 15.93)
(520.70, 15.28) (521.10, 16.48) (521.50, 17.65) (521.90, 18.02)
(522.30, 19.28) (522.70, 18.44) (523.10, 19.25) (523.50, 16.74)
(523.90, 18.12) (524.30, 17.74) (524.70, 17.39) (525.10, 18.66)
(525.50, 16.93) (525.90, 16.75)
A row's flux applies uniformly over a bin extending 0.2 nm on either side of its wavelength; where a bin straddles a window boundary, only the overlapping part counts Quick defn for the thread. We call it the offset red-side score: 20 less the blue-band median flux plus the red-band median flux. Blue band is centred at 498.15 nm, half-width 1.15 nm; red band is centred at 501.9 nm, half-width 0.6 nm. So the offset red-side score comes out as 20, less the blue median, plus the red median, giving 20.5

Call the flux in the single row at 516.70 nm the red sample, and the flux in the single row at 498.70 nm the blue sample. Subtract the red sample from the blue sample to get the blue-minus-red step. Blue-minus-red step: 2.8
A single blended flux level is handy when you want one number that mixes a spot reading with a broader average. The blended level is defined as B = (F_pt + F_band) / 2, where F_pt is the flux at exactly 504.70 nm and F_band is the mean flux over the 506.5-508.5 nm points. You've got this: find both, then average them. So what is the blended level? 15.9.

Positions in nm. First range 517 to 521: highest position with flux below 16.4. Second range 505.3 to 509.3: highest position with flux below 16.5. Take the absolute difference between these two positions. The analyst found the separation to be 13.20 nm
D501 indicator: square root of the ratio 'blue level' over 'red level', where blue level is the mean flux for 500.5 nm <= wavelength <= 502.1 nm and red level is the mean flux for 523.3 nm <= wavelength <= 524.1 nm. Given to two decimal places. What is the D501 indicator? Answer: 0.98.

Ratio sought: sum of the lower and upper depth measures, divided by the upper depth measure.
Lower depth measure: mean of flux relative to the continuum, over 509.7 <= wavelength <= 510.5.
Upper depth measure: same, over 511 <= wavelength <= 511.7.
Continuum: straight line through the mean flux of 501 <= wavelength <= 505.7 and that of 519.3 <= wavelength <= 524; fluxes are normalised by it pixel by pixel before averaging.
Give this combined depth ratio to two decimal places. 1.94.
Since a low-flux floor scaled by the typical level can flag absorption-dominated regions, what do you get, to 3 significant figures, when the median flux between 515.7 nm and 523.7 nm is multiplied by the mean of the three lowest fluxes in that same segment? 204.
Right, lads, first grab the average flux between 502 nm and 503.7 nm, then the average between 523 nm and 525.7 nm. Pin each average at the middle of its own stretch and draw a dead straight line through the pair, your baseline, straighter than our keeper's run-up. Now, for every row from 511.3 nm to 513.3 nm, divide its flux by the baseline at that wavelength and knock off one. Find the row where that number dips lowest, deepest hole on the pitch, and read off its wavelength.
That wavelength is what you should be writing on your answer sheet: 512.70 nm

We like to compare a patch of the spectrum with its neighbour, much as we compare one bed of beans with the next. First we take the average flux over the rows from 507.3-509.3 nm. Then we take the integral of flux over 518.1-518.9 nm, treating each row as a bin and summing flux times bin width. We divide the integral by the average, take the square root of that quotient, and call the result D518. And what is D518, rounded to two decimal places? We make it 0.81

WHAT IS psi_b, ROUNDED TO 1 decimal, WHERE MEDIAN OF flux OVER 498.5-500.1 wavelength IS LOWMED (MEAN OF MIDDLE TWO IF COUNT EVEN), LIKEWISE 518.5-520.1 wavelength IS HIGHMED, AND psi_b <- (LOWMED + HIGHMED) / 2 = 15.6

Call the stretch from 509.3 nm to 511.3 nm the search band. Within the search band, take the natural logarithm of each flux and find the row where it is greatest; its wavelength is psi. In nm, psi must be 511.10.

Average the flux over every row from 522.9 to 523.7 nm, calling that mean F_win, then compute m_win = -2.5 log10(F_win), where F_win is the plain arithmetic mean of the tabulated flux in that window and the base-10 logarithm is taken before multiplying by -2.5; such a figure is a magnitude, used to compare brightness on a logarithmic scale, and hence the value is -3.14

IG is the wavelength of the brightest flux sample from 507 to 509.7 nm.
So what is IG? 507.90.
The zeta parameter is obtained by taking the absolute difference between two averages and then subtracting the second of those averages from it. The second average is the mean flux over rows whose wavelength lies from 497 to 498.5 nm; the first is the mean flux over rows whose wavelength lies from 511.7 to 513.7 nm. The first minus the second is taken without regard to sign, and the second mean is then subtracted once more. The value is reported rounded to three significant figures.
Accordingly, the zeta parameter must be -15.8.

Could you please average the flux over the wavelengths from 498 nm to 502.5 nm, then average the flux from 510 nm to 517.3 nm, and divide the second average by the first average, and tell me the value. 1.00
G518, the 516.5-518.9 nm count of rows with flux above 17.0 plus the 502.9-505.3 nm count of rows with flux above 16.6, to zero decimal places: 2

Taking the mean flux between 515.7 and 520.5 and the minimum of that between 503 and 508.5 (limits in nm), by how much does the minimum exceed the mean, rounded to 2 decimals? 0.11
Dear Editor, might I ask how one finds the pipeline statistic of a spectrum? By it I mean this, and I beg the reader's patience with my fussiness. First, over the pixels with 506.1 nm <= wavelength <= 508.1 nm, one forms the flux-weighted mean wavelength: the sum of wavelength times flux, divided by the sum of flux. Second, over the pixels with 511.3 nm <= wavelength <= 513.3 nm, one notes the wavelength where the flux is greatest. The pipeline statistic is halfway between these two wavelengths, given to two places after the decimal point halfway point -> 509.51 nm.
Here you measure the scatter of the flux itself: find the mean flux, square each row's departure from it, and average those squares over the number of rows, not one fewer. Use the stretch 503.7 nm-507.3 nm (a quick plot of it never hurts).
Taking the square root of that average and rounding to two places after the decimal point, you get 1.02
